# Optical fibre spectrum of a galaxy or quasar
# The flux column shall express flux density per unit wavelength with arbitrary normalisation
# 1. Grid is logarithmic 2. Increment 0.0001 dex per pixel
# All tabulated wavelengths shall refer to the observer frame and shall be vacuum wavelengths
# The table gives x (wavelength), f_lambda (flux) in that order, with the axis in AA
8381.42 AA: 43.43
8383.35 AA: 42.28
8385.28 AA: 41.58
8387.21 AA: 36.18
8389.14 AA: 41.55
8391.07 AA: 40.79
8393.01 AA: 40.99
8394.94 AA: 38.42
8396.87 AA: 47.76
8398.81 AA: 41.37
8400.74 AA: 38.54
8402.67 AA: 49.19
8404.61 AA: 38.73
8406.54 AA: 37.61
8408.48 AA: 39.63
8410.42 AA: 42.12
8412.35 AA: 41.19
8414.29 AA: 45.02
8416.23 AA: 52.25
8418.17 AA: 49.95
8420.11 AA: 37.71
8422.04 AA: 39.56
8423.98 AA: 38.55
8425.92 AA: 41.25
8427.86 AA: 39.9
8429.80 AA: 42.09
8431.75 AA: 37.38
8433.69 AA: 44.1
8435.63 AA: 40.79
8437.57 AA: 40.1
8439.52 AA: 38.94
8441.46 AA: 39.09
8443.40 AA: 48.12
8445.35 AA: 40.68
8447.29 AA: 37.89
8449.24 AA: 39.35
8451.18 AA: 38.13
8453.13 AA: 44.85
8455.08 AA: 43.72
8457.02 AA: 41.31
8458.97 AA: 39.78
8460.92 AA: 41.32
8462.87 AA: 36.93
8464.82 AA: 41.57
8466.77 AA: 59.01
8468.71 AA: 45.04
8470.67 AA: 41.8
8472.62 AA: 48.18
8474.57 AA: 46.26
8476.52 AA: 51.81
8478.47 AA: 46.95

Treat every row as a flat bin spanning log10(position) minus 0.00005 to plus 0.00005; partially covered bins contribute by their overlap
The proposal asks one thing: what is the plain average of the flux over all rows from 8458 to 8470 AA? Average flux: 43.9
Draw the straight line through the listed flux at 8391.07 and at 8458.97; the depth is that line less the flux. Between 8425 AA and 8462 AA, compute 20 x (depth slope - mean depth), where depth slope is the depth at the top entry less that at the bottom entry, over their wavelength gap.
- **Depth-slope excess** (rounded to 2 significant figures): 19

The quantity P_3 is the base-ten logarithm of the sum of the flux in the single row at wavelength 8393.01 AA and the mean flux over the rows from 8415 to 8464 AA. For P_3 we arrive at 1.92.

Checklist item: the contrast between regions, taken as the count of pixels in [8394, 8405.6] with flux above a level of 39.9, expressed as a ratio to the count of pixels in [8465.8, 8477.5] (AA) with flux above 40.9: 0.50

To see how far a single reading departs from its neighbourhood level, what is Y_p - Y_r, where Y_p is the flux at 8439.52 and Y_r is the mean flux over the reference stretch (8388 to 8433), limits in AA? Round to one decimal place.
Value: -2.9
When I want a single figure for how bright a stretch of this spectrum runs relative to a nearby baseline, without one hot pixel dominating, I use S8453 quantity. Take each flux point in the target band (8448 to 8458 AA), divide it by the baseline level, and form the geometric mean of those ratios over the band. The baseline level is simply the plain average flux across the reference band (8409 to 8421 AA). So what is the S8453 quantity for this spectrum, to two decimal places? 0.93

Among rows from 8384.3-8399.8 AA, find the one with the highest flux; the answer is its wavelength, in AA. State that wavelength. 8396.87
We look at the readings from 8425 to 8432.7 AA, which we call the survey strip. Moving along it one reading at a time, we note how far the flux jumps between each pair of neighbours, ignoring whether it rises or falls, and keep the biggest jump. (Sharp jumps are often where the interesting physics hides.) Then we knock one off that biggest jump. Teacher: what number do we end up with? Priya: 4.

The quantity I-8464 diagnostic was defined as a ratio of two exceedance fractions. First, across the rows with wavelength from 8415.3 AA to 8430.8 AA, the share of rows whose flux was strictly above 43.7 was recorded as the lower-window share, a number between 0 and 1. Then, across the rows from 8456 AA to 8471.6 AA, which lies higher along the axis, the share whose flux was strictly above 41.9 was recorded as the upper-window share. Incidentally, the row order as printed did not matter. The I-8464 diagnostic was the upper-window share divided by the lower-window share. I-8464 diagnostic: 1.0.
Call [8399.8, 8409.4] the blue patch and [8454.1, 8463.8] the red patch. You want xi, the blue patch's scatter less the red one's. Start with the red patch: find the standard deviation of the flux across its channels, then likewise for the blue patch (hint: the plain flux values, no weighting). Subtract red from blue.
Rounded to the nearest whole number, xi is 2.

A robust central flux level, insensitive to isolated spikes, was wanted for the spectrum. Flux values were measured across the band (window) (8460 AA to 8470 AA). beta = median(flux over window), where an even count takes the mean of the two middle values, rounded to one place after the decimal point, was 41.6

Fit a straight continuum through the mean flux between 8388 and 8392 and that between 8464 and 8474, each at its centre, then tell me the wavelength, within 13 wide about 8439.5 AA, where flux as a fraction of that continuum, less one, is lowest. 8439.52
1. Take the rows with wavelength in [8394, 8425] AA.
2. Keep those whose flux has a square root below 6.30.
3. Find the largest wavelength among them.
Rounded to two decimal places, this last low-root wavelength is 8423.98 AA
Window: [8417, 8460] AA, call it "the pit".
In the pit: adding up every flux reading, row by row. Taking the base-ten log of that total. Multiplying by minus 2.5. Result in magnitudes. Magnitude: -7.4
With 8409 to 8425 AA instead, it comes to -6.3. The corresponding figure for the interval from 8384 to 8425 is -7.4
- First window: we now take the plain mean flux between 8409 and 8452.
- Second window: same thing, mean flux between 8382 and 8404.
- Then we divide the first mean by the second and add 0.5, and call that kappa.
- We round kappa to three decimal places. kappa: 1.497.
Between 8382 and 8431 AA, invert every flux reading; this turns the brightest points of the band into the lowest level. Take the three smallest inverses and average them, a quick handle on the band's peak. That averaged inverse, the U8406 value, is 0.0198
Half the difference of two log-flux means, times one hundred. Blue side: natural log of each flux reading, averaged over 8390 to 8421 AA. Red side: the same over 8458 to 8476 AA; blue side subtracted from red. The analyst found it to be 2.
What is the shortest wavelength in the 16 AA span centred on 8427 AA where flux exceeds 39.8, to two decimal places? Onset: 8425.92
